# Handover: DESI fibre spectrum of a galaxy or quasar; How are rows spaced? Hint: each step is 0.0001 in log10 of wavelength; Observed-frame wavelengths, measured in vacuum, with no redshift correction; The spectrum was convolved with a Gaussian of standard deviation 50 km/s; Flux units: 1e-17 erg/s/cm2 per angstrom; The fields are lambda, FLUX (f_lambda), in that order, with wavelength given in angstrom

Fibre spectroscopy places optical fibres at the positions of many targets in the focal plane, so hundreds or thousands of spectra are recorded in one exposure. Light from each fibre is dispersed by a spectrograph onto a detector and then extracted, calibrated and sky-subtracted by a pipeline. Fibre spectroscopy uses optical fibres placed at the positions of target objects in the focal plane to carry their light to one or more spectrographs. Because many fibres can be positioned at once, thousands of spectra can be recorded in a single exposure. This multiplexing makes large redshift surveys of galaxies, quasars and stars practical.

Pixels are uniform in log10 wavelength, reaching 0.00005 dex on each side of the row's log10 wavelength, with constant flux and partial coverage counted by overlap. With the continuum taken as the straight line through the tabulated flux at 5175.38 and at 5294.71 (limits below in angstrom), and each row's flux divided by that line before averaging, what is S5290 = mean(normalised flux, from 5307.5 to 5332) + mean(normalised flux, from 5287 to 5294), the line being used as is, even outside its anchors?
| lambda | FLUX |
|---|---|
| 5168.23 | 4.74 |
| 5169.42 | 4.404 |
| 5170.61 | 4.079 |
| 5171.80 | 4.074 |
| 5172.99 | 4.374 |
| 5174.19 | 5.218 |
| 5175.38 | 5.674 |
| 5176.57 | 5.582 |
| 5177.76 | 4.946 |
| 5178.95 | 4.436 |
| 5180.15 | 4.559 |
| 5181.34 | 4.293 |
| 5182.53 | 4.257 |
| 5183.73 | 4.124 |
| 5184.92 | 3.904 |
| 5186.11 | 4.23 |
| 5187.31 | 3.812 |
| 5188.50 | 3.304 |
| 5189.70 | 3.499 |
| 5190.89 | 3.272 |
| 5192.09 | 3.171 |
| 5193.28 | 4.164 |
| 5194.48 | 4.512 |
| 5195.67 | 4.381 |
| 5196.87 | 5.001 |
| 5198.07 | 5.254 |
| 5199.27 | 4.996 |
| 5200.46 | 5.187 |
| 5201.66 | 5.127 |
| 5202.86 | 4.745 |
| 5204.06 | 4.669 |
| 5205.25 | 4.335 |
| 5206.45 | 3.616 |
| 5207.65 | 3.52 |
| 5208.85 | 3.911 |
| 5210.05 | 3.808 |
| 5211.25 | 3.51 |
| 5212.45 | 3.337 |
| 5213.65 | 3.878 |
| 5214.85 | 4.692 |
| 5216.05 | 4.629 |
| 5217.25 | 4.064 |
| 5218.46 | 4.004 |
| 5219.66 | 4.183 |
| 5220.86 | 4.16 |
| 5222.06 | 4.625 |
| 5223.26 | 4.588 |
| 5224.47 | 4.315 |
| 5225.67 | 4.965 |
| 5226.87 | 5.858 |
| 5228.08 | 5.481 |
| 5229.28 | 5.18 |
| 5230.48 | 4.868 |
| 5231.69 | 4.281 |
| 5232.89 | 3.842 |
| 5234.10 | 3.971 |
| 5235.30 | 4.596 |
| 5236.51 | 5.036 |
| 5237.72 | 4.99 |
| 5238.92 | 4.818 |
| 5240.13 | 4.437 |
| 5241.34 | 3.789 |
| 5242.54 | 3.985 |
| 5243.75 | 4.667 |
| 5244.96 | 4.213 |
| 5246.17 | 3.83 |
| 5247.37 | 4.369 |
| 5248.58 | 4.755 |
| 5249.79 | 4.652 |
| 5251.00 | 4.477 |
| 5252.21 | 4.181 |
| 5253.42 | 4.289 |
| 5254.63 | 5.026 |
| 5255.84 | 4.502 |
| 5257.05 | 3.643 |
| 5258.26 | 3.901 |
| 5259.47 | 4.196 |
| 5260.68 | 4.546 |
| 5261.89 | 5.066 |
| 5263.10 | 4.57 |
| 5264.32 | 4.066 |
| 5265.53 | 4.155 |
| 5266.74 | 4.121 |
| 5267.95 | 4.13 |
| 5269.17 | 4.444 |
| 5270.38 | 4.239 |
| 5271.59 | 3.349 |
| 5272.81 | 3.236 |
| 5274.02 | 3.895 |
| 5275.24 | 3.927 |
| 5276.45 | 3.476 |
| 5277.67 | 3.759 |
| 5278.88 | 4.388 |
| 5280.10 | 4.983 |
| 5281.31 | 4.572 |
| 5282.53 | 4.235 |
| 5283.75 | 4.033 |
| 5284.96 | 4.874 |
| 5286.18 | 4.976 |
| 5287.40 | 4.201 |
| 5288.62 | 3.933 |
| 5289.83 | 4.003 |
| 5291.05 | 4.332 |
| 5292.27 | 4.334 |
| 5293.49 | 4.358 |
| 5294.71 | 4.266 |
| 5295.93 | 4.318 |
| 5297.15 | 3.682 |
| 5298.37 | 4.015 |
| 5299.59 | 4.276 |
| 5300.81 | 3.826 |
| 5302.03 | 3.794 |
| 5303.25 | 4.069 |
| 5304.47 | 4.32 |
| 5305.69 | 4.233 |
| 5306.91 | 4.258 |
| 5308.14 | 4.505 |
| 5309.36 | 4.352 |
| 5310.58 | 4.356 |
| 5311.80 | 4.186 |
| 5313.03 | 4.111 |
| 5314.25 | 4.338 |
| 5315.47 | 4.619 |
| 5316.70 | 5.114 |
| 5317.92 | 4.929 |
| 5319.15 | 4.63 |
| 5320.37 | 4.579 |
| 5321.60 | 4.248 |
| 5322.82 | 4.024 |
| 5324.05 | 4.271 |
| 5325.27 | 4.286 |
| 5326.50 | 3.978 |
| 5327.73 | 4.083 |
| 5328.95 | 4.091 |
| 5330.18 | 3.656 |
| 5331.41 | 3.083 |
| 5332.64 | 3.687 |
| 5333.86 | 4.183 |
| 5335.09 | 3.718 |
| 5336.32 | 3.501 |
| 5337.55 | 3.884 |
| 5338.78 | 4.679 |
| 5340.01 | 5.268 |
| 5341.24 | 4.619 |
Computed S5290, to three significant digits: 2.05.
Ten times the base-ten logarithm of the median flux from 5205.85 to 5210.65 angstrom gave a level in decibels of 5.70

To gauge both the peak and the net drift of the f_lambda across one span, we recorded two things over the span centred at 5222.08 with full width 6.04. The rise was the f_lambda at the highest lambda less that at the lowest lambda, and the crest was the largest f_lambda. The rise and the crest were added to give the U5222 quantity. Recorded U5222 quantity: 4.8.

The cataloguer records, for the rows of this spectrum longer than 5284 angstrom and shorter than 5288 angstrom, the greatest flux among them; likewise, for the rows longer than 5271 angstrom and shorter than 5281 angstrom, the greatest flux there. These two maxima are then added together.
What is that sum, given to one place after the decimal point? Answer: 10.0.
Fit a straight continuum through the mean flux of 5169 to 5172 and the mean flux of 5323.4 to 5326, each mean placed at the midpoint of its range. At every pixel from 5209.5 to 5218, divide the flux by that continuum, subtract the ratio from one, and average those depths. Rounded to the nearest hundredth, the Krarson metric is 0.05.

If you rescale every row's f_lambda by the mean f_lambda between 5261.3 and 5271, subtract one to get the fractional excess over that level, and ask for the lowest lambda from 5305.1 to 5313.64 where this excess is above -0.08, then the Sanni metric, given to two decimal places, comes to 5305.69 angstrom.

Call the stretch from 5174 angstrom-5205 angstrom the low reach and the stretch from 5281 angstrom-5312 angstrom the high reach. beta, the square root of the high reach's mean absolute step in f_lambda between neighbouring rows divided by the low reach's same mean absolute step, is 0.89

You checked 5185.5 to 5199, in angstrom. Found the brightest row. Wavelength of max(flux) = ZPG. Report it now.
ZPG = 5198.07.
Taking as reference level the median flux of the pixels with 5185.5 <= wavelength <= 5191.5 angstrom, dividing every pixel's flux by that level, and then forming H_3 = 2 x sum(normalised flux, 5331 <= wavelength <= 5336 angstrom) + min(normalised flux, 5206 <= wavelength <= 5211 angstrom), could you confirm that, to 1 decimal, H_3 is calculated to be 9.4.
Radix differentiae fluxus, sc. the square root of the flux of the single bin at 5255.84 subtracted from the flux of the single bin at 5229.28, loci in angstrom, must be 0.82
